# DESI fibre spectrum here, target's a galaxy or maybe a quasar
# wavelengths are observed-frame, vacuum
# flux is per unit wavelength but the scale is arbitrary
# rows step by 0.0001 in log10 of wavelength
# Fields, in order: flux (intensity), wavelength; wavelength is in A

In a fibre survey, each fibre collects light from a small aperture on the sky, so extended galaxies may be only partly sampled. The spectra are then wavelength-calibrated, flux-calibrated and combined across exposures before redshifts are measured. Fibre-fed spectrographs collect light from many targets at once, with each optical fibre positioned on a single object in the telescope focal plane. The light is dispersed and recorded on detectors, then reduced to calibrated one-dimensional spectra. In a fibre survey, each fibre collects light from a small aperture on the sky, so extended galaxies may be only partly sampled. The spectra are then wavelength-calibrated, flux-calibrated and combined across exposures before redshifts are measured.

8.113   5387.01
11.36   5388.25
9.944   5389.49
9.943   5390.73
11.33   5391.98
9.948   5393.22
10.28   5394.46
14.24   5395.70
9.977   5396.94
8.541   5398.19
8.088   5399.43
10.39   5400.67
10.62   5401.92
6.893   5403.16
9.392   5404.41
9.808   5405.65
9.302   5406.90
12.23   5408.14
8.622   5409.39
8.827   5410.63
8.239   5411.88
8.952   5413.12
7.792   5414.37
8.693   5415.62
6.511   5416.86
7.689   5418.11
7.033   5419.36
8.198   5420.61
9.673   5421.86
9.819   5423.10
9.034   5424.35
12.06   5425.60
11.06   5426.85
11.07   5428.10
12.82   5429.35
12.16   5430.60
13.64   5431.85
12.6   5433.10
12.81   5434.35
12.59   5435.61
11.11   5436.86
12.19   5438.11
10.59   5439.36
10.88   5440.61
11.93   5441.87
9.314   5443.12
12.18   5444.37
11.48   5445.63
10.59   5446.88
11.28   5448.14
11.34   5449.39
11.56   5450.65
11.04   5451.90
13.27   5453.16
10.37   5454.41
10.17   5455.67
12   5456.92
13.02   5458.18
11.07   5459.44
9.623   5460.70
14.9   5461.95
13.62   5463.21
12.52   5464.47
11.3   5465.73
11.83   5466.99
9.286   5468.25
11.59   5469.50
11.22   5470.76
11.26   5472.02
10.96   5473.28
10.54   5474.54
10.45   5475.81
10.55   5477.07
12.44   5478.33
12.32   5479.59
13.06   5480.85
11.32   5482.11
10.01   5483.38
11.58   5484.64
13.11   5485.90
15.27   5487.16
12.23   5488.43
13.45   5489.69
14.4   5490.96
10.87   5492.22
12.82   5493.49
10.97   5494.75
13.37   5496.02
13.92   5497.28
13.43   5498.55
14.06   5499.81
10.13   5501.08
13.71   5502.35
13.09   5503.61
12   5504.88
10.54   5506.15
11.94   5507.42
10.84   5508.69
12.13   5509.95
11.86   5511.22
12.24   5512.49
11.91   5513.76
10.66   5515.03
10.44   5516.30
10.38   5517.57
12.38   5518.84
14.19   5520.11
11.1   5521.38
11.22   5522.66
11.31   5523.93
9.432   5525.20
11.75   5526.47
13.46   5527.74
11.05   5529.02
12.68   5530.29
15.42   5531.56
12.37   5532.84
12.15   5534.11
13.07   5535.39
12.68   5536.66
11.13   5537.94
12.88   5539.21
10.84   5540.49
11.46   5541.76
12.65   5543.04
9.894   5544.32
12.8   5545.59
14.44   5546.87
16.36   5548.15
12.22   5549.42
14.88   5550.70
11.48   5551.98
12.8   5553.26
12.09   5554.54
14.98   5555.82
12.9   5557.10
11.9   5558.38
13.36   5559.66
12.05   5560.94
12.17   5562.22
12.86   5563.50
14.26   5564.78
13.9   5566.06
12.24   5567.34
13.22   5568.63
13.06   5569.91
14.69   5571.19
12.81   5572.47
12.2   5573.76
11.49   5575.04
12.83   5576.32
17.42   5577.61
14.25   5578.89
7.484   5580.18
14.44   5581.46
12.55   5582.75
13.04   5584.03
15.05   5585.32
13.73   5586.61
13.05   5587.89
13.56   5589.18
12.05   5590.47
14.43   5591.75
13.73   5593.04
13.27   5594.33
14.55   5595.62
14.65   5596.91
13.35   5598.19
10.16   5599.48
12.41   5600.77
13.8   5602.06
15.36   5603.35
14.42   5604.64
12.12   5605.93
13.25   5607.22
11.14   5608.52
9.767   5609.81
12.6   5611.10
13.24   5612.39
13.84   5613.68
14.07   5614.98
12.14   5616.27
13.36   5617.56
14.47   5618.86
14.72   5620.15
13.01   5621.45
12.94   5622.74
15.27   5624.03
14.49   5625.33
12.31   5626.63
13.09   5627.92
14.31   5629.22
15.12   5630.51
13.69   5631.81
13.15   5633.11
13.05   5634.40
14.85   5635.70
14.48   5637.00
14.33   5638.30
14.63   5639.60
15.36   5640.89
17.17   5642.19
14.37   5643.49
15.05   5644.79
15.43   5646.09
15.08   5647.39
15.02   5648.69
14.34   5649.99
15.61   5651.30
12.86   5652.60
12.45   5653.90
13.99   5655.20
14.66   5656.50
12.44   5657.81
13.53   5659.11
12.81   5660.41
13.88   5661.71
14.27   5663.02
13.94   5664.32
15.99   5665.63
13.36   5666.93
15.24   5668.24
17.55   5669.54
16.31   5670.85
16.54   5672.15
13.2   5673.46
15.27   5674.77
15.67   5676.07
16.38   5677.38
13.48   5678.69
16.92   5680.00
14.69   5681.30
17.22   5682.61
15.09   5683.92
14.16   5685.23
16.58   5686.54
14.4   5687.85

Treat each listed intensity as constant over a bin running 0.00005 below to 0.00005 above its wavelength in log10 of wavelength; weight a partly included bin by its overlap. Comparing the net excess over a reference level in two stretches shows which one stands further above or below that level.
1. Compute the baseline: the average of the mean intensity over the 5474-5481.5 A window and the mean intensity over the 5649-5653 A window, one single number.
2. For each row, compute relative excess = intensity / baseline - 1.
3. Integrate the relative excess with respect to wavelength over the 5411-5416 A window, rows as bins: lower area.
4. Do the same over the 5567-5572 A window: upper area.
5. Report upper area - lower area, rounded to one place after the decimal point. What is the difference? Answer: 1.9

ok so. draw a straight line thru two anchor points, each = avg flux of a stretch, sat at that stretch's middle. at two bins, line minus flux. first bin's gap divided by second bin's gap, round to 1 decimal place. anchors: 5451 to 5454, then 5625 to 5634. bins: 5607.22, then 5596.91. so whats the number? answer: -0.2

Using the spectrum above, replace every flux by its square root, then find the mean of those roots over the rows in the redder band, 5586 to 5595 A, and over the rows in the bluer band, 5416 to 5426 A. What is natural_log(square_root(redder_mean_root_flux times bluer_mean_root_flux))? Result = 1.19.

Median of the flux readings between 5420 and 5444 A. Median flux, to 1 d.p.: 11.1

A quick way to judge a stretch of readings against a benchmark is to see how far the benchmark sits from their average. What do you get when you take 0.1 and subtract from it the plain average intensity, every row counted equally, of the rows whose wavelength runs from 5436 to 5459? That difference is -11.3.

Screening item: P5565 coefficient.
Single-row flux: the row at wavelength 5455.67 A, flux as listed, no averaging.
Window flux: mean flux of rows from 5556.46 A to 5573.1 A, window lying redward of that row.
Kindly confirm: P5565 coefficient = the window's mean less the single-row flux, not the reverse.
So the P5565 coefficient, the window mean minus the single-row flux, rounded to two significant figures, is 2.9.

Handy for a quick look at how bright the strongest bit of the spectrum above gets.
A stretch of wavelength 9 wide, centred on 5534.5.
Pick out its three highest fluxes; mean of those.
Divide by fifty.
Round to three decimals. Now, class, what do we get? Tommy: 0.274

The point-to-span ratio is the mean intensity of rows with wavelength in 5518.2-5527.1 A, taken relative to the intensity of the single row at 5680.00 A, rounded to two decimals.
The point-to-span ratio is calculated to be 0.69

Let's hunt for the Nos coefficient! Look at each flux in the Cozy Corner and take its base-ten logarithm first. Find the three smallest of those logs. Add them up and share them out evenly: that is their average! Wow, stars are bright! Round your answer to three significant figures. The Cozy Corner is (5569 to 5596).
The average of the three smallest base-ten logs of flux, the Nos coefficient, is 1.01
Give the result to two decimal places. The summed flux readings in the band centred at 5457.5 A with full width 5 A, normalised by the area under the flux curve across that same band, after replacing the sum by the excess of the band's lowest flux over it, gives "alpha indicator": -0.62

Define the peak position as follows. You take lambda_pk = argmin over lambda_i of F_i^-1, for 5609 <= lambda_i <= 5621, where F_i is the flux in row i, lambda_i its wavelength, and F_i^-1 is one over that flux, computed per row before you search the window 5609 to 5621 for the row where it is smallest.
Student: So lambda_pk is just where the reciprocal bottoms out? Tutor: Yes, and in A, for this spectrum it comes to 5620.15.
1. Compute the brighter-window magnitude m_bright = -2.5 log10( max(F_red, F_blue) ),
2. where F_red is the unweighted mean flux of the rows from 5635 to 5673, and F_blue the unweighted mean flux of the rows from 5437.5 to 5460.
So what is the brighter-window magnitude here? -2.92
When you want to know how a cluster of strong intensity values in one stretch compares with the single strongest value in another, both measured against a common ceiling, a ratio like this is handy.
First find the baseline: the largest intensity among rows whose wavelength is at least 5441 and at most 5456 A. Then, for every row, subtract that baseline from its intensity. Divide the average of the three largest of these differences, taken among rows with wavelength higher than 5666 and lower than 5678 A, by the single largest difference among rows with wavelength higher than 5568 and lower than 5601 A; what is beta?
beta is 0.9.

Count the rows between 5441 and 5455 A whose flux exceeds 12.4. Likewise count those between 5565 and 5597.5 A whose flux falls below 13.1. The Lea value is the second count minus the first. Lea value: 10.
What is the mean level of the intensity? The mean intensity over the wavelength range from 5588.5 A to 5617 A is 13.1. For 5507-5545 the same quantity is 11.9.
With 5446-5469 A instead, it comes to 11.6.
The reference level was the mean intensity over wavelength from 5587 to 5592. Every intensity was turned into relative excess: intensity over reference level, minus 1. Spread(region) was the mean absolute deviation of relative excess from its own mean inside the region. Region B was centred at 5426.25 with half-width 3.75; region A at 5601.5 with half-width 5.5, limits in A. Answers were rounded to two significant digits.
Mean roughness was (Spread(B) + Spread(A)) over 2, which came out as 0.088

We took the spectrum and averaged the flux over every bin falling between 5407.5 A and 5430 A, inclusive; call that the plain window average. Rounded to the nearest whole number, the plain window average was 9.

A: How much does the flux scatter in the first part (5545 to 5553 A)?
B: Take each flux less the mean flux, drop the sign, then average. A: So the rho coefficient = 1.53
